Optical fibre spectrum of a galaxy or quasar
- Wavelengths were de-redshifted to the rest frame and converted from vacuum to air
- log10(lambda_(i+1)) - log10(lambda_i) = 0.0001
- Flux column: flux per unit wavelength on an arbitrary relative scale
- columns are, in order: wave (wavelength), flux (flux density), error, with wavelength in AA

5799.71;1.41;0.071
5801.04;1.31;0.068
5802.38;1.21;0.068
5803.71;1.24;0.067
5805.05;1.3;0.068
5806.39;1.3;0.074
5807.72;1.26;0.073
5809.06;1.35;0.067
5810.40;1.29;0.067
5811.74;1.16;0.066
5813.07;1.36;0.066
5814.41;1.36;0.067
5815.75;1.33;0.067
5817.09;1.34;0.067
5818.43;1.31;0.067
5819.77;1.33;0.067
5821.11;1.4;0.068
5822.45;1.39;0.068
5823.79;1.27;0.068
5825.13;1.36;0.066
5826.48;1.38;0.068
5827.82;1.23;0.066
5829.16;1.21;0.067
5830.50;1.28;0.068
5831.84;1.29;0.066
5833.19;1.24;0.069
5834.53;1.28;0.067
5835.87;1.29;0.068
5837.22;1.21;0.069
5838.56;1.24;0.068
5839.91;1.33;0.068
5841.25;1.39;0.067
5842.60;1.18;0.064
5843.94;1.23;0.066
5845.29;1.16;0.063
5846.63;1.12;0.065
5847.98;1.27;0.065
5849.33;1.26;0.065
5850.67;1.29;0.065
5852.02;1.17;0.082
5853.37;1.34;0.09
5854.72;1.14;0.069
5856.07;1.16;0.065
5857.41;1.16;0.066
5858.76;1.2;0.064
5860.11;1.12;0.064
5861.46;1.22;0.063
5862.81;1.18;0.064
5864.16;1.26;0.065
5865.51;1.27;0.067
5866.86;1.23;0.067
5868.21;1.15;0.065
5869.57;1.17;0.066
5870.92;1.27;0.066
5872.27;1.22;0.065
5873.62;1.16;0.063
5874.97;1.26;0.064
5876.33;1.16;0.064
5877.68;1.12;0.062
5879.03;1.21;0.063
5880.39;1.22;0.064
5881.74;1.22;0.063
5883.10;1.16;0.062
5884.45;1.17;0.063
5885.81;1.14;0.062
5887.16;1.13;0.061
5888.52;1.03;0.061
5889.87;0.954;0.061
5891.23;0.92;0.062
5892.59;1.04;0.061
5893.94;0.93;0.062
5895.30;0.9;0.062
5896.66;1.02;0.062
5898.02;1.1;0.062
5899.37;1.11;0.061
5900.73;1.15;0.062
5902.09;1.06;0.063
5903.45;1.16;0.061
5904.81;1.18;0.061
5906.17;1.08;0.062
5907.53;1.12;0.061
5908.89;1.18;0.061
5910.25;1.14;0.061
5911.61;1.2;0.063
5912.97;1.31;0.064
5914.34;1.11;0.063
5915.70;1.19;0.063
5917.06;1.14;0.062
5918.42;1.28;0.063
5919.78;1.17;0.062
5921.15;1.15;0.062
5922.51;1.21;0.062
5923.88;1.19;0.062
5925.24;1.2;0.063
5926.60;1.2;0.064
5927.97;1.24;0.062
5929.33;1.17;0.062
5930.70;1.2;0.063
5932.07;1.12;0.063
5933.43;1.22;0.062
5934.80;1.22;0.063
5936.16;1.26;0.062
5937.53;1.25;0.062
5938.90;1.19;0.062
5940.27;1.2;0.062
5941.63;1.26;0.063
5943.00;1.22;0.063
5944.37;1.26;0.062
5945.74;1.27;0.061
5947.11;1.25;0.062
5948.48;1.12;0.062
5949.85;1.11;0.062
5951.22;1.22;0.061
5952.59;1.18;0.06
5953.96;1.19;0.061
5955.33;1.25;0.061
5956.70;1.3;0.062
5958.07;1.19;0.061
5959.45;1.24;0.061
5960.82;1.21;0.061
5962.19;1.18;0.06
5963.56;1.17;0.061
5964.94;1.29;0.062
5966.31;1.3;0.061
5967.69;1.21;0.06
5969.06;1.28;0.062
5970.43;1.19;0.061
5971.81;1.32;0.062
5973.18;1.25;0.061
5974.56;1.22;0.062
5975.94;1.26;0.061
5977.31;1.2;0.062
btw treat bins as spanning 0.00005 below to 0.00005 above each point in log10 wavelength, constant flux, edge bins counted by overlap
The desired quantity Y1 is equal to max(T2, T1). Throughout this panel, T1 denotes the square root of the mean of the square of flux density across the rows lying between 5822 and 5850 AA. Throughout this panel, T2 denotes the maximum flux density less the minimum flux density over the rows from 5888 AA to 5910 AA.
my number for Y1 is 1.269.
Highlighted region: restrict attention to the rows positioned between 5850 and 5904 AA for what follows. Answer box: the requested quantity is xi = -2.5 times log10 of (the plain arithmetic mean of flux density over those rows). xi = -0.15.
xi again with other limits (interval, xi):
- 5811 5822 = -0.30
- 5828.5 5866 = -0.23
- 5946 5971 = -0.21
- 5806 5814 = -0.27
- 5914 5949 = -0.20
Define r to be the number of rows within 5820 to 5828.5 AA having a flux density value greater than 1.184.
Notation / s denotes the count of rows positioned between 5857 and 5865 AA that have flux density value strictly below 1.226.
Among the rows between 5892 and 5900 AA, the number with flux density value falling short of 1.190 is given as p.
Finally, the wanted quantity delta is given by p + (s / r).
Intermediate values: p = 6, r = 6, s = 5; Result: 6.8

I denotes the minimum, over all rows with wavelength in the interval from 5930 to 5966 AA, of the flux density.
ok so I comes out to 1.11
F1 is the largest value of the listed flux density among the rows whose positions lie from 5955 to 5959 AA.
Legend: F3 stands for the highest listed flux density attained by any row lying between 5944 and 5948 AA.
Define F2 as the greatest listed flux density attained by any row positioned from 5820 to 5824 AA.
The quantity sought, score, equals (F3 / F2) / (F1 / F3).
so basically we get 0.89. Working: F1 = 1.3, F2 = 1.4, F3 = 1.27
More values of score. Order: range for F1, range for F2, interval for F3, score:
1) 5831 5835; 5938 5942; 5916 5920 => 1.01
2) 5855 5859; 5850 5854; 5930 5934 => 0.93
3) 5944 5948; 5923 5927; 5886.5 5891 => 0.84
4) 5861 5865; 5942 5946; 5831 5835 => 1.04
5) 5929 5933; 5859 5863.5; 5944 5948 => 1.10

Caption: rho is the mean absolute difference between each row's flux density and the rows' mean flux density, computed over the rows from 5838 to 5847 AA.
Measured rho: 0.072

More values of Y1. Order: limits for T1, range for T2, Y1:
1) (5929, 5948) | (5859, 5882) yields 1.221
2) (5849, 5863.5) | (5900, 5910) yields 1.205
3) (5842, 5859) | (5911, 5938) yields 1.208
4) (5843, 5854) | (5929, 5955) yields 1.232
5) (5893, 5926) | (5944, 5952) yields 1.140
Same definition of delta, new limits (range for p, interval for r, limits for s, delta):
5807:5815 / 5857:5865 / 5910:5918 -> 2.7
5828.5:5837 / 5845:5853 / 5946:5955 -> 1.7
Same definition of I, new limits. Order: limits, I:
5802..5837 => 1.16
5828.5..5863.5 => 1.12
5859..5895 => 0.92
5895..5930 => 0.9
